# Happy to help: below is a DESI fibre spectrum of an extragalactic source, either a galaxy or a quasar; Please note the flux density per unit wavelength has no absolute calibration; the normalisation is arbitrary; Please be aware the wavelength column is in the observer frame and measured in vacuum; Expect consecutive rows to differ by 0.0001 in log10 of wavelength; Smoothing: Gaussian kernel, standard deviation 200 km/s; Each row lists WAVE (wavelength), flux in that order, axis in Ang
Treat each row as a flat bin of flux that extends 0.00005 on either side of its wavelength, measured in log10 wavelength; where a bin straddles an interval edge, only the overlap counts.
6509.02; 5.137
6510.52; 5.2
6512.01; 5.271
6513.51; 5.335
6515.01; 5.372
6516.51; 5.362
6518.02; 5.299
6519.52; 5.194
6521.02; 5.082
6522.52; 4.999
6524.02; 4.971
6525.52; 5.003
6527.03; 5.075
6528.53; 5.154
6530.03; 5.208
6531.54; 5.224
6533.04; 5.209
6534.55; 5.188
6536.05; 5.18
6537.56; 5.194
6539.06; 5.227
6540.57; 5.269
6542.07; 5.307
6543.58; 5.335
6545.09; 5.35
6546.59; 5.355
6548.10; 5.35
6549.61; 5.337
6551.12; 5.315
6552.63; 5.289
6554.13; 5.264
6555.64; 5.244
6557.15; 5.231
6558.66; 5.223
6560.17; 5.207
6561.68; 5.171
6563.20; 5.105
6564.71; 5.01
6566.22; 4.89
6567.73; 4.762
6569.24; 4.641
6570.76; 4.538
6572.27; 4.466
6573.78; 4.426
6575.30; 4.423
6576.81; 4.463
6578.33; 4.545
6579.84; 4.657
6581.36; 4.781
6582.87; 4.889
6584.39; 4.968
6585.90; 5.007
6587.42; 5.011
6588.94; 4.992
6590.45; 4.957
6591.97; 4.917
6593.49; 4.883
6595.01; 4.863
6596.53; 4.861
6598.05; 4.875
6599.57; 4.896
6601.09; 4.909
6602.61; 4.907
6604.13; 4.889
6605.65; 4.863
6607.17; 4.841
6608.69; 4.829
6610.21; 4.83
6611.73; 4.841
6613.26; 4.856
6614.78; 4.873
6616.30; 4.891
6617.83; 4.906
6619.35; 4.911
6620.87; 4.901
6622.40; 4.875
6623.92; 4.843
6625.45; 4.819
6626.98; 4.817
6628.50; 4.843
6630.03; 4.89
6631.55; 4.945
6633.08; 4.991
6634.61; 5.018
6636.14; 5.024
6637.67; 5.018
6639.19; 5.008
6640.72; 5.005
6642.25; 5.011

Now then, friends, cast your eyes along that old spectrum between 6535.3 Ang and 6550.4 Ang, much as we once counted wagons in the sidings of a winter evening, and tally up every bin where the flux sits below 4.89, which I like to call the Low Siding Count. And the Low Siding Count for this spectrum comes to 0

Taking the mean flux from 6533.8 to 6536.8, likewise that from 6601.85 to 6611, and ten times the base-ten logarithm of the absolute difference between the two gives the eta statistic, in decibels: -5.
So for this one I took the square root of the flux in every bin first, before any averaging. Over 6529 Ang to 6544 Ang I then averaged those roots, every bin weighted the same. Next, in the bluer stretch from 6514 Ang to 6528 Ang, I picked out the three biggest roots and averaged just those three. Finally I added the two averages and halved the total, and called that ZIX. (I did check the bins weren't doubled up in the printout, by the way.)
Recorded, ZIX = 2.30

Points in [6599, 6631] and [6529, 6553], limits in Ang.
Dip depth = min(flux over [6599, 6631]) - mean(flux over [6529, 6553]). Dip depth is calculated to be -0.45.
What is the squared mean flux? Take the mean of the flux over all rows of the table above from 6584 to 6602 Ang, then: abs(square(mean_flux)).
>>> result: 24.3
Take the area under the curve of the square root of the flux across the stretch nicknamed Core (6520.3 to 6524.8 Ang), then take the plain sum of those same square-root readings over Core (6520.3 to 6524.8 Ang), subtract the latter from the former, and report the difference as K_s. 3.37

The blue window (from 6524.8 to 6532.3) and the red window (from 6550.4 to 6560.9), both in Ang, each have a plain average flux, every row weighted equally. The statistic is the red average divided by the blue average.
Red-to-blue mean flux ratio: 1.02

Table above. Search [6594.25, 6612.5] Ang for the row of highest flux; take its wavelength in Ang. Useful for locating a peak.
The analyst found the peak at 6601.09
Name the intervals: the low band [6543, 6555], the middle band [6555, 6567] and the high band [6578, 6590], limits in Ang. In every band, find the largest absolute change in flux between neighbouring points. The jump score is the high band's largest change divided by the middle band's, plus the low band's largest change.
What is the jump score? 1.06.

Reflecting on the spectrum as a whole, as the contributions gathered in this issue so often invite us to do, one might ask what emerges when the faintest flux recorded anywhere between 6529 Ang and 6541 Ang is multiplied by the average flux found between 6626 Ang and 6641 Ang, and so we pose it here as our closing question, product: 25.7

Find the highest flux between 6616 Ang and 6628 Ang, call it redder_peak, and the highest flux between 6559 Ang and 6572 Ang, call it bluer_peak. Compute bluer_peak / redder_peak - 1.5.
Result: -0.440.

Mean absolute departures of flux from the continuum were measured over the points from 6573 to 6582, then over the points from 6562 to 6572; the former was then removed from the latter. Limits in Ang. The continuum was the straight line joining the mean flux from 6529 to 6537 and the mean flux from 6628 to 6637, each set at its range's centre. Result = -0.25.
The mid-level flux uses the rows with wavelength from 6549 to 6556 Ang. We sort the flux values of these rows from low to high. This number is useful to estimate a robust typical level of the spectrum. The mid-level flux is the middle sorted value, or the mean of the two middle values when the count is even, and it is 5.29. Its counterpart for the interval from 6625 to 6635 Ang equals 4.89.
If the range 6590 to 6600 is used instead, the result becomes 4.88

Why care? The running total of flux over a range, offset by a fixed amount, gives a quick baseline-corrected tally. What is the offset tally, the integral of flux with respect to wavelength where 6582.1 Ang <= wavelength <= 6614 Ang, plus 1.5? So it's 157.8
